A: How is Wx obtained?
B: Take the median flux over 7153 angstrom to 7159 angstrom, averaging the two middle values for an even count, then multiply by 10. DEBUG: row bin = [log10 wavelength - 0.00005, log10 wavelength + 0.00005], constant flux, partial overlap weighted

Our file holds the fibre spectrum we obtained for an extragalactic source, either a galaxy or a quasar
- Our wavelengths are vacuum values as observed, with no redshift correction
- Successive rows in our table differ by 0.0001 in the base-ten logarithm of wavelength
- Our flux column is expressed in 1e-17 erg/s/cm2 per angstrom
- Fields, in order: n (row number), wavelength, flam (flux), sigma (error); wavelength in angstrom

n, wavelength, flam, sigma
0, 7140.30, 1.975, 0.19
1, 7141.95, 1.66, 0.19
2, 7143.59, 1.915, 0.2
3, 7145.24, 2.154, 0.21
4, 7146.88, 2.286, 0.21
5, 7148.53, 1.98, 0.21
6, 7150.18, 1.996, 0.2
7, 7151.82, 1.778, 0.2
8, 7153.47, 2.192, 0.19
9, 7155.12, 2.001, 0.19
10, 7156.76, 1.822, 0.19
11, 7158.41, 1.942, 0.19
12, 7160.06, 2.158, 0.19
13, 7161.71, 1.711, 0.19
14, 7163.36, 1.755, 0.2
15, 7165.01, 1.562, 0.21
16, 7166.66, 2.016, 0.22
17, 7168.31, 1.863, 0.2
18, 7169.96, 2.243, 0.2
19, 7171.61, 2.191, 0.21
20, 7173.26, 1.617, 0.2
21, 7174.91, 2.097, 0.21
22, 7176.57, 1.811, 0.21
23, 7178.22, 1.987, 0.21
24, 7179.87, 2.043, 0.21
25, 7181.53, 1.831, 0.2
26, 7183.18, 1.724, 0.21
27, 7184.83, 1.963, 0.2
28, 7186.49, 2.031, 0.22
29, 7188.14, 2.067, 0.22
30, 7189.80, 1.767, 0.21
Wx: 19.7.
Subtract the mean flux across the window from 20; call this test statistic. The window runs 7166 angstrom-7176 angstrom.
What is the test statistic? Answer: 18.0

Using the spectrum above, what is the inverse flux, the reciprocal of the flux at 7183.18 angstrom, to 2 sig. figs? 0.58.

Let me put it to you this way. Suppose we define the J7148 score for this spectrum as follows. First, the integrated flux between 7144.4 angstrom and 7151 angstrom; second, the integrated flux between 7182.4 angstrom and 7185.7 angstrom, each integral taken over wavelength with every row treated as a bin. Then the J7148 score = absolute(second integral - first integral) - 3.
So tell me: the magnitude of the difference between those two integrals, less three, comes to 4.8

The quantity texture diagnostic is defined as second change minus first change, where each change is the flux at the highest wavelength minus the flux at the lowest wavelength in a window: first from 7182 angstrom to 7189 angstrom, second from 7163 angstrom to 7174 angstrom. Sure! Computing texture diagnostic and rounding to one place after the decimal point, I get -0.5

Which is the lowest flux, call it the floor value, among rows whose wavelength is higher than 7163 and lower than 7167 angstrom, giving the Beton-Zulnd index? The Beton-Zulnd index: 1.562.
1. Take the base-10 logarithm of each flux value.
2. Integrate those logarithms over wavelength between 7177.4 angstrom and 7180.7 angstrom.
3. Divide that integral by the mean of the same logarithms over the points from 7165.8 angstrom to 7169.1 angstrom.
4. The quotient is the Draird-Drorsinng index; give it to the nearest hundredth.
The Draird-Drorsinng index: 3.50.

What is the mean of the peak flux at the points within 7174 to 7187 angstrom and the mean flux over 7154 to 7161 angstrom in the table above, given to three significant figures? 2.04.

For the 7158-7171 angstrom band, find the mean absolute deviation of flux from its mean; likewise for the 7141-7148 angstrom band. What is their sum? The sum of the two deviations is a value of 0.40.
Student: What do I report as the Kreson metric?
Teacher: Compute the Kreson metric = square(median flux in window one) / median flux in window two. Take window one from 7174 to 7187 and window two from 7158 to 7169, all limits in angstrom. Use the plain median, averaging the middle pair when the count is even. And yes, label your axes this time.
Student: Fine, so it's 2.1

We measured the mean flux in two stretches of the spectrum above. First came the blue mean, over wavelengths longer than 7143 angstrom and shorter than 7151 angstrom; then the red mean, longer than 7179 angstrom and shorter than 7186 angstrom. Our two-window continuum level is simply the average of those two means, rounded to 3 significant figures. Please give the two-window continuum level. 1.98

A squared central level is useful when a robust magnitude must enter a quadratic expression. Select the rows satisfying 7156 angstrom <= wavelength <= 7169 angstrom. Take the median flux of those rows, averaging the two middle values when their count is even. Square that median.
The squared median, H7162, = 3.39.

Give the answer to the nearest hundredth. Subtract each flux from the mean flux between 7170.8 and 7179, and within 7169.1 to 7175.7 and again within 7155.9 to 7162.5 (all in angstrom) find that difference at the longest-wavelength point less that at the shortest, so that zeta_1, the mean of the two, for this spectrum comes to 0.13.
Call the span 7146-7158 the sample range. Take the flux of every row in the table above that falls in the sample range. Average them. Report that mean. 2.01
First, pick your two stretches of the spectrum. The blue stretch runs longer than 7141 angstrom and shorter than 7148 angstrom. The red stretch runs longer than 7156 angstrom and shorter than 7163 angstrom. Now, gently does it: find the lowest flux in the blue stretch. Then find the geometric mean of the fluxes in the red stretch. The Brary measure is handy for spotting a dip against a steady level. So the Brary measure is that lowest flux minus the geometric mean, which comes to -0.24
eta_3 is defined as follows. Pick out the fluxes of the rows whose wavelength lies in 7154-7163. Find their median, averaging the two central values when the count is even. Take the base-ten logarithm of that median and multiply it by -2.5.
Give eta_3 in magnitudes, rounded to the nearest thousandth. -0.721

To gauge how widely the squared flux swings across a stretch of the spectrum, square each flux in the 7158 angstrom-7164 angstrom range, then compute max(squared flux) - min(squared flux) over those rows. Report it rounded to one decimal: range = 1.7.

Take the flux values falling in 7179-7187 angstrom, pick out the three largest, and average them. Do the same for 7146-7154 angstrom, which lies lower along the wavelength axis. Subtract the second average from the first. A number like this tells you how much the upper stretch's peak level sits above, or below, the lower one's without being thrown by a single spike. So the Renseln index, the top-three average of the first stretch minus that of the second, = -0.15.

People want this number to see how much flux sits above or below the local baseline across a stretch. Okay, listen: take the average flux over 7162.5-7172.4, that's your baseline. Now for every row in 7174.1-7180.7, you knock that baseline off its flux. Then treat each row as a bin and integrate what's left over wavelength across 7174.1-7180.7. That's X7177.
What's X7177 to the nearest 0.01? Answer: 0.31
